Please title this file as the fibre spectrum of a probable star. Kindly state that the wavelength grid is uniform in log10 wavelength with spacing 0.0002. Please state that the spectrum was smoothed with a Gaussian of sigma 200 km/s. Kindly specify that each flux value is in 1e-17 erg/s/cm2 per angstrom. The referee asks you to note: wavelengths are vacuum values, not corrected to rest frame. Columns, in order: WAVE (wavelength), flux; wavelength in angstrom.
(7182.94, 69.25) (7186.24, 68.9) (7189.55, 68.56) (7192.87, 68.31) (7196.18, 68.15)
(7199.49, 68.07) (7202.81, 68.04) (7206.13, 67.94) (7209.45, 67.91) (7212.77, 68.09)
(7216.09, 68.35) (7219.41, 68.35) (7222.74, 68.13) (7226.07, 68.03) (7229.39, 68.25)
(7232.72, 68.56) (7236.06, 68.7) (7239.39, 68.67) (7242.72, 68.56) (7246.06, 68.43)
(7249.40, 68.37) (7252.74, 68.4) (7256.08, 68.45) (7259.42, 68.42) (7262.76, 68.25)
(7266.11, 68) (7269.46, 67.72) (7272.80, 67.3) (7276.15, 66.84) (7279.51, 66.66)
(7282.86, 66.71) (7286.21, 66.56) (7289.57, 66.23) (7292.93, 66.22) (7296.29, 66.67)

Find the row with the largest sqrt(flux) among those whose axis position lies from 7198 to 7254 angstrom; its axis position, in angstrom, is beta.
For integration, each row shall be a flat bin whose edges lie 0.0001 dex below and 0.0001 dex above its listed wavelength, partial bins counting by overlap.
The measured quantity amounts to 7236.06 angstrom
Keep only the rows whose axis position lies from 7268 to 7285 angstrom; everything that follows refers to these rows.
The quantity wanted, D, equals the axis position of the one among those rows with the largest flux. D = 7269.46 angstrom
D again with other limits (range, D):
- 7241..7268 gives 7242.72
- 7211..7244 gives 7236.06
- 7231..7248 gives 7236.06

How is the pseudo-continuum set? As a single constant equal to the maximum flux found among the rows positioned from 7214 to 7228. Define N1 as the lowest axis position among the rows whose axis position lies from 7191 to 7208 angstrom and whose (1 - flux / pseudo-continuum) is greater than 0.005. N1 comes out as 7206.13 angstrom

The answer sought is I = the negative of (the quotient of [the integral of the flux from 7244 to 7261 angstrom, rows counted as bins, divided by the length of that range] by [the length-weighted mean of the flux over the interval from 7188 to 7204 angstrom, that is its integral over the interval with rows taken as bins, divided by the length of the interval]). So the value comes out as -1.00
